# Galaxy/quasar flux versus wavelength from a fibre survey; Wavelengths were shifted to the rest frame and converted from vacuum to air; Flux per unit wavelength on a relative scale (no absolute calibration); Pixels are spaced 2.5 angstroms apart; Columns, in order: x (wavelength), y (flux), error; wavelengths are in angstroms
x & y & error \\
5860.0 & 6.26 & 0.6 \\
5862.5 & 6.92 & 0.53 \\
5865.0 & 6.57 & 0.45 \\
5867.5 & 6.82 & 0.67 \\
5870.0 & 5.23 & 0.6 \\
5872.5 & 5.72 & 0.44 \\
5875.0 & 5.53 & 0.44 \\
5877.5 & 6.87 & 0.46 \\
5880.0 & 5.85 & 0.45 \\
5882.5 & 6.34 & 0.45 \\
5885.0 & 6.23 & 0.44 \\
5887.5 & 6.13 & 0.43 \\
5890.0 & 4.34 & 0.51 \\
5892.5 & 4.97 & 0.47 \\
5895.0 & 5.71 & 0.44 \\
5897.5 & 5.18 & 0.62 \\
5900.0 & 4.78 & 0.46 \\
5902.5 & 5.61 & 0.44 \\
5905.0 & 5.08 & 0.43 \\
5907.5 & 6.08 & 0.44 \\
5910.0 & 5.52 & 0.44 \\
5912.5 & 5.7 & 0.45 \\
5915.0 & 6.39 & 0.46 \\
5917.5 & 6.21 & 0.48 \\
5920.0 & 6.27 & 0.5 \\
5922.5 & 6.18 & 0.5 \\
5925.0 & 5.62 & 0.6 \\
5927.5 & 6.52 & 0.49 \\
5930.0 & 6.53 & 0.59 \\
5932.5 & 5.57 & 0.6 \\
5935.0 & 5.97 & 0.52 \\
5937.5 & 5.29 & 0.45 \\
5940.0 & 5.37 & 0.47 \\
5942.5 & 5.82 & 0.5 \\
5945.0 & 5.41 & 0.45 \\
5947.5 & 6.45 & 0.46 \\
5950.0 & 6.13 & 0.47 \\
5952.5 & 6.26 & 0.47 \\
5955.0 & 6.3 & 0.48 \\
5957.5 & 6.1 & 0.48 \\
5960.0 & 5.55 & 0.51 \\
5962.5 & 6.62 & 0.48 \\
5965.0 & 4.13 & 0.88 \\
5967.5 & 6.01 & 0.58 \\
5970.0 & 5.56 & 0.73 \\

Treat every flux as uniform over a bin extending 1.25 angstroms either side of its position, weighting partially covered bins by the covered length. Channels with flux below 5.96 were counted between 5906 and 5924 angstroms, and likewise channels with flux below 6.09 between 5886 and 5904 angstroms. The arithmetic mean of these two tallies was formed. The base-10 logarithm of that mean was 0.60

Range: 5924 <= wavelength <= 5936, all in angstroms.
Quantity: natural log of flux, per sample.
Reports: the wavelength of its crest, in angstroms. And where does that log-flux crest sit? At 5930.0 angstroms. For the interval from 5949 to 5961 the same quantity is 5955.0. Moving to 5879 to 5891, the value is 5882.5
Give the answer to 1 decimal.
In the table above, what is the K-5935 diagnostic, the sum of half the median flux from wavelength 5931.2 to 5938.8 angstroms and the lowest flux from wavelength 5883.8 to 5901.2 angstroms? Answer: 7.1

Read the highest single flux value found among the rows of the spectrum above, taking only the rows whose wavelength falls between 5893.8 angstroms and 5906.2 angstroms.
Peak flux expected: 5.71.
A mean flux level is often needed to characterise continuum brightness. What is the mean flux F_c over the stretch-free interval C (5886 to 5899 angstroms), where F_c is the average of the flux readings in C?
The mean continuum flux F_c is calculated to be 5.3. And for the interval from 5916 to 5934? 6.1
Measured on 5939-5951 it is 5.8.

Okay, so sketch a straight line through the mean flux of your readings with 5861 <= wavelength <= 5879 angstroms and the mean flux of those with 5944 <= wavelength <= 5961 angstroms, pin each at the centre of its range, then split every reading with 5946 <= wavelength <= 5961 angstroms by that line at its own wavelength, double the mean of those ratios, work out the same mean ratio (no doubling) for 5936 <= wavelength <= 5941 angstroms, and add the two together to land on 2.91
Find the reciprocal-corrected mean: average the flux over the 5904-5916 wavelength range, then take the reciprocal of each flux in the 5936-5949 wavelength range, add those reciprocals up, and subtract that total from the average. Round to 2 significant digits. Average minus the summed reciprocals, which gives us 4.9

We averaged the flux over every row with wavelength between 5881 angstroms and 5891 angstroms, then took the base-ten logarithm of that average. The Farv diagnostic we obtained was 0.76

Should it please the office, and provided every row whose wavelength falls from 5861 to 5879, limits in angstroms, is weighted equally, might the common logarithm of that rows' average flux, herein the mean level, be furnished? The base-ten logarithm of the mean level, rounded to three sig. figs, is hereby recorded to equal 0.795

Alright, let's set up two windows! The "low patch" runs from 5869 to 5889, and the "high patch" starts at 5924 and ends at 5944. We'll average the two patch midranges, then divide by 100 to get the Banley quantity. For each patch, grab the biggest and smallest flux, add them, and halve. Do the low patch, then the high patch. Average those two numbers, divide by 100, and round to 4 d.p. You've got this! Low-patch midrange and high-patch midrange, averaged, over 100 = 0.0598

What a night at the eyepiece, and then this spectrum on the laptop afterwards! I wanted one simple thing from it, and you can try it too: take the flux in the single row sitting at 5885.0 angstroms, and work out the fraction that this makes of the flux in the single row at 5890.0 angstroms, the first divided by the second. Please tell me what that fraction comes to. 1.4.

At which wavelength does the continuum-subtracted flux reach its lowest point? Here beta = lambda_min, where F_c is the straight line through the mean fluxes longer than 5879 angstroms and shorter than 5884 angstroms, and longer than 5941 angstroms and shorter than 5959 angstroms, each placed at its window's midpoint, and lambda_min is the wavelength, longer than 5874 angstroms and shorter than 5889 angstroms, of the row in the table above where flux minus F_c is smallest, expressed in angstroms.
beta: 5875.0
